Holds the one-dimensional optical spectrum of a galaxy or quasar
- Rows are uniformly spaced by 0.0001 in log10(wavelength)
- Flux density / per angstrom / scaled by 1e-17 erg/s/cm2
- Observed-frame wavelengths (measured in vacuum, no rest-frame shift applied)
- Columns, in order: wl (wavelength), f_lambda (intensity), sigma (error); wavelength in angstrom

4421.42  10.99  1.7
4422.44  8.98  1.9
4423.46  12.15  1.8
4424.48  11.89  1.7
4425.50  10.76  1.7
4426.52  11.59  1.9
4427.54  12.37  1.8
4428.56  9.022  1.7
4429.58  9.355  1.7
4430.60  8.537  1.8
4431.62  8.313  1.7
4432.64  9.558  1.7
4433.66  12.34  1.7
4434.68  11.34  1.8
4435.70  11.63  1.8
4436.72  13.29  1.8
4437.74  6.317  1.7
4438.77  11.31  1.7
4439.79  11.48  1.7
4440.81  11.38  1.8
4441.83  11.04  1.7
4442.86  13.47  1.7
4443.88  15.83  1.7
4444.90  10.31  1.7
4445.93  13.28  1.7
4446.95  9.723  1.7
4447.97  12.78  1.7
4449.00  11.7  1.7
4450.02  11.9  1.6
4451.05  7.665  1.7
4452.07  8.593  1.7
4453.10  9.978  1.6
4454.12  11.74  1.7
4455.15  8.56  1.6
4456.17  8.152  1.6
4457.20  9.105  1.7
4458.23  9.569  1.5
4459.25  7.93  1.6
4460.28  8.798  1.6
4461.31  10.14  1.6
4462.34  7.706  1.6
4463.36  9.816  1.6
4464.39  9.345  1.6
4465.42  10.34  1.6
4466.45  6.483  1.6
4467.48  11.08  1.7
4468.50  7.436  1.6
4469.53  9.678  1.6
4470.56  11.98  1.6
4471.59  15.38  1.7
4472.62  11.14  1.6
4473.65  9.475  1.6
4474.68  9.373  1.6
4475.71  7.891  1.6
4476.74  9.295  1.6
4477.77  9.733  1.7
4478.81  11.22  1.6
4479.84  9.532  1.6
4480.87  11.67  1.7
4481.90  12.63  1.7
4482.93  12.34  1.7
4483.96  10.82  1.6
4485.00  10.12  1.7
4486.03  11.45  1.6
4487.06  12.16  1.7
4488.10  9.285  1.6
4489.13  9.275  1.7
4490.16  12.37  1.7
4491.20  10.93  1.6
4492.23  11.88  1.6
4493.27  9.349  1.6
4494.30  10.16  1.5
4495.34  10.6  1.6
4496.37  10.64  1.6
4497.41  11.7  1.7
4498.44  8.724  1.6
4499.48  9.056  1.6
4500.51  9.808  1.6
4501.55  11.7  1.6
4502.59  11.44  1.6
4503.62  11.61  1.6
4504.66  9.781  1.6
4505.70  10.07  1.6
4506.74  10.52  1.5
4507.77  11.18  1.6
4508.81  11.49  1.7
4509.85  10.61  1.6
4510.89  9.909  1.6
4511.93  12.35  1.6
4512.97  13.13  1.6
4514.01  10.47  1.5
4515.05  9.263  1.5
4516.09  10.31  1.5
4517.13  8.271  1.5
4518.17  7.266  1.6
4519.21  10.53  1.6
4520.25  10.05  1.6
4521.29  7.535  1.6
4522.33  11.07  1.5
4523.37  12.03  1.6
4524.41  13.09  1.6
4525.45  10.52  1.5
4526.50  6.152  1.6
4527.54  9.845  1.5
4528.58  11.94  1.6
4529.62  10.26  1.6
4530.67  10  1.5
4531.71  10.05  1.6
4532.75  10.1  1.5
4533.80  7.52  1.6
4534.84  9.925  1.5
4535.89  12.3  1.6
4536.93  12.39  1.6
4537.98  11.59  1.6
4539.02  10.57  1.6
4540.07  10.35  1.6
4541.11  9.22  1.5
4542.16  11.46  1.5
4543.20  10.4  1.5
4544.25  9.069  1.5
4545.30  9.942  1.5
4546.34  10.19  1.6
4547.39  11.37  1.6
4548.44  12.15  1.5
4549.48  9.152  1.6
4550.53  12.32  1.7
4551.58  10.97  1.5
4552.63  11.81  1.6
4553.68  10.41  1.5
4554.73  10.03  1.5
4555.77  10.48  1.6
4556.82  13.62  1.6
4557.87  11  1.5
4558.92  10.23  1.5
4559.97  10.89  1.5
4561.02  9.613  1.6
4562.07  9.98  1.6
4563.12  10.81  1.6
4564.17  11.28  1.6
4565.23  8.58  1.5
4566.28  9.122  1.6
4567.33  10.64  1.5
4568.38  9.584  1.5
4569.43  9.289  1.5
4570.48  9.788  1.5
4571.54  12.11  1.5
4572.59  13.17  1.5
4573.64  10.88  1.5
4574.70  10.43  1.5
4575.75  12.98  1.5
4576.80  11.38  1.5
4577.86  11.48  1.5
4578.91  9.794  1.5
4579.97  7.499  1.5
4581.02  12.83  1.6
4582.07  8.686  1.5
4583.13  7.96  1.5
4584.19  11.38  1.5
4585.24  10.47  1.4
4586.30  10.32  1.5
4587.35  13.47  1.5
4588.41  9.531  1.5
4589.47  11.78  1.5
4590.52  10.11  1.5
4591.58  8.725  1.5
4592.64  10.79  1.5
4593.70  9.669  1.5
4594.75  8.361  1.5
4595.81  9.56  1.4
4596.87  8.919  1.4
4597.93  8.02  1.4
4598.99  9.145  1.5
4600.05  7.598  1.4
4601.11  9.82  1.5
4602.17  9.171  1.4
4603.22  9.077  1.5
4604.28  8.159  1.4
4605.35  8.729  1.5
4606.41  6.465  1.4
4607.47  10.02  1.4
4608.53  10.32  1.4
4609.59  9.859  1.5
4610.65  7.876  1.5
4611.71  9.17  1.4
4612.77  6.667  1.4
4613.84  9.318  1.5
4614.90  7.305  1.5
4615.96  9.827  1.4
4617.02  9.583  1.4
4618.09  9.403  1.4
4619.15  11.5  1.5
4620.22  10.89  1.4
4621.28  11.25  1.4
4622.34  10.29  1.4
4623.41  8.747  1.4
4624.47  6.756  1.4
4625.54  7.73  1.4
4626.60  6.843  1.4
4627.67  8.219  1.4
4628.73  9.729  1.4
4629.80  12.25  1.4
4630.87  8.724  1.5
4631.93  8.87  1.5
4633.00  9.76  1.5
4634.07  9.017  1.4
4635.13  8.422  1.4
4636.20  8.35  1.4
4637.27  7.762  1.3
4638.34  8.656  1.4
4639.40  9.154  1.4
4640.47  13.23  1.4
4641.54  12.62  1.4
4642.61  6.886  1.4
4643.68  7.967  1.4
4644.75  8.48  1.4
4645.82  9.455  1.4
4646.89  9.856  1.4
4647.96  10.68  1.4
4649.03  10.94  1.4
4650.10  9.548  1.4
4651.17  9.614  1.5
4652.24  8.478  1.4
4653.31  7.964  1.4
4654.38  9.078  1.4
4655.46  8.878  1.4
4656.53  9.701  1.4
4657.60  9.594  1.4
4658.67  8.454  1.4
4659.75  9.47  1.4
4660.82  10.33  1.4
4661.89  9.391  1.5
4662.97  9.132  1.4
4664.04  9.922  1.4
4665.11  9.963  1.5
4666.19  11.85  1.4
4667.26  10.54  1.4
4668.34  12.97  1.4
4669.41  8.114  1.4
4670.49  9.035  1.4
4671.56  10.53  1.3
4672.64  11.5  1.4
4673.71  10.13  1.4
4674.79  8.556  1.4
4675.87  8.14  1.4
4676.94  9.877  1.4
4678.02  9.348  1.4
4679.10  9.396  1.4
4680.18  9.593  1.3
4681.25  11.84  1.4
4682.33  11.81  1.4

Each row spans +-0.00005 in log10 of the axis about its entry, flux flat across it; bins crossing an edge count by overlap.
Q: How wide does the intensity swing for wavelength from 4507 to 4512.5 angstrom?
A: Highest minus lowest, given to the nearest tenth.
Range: 2.4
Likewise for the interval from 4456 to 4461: 1.6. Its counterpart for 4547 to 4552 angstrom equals 3.2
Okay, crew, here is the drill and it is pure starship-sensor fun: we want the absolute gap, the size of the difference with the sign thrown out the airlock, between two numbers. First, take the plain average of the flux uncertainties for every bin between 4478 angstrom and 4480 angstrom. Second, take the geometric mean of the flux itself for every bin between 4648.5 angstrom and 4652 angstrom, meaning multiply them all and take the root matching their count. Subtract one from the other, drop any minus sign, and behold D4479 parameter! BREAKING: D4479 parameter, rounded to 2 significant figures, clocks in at 8.4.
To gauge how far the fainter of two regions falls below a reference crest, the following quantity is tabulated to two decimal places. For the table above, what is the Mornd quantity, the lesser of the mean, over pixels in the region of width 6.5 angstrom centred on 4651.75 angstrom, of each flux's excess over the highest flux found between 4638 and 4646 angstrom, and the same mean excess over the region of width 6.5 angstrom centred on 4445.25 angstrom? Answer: -3.96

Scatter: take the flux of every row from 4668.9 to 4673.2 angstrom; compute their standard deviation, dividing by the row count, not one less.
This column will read 1.3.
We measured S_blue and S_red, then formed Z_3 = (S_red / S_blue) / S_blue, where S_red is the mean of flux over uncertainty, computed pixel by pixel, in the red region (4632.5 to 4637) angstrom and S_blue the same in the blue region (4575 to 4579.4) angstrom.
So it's 0.11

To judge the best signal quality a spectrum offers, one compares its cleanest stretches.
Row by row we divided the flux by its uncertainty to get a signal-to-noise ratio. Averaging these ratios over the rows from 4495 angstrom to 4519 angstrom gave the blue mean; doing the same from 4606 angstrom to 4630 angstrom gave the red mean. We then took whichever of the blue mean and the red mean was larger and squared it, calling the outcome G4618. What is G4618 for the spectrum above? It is 43.2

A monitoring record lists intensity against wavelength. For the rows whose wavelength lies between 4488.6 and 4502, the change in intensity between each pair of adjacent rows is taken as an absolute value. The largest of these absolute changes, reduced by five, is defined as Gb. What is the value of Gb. -1.9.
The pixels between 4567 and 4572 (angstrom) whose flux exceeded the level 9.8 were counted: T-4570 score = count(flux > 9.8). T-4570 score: 2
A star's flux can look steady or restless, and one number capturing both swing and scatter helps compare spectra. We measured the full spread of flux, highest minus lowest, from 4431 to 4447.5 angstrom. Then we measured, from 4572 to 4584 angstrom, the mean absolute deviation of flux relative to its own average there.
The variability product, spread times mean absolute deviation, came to 15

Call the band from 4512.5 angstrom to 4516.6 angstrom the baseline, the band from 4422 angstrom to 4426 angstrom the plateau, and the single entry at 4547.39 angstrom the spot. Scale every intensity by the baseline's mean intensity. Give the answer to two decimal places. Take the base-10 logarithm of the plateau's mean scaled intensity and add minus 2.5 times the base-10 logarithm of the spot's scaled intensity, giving -0.05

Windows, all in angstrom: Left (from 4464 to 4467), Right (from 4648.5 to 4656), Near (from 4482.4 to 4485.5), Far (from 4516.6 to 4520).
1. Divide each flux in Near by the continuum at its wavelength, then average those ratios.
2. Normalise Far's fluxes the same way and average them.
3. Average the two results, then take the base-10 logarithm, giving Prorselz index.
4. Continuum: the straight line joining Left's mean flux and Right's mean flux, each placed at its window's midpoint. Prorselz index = 0.05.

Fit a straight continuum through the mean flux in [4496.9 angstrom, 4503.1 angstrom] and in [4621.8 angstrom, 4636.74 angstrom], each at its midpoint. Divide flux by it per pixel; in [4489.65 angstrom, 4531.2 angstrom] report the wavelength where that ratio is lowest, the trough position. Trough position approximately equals 4526.50 angstrom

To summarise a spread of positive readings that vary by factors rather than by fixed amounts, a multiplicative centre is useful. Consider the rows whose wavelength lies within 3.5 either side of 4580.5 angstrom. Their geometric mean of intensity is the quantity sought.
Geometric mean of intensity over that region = 9.5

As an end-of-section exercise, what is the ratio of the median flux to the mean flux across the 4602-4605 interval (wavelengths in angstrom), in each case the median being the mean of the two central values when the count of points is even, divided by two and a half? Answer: 0.41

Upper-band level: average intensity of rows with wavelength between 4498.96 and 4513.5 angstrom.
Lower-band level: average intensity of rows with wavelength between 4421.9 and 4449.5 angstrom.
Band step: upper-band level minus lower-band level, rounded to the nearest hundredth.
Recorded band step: -0.20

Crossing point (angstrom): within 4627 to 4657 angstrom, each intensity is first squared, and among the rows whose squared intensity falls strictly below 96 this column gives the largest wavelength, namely 4656.53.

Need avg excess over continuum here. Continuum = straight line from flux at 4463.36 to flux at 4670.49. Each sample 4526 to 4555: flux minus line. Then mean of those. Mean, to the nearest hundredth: 0.89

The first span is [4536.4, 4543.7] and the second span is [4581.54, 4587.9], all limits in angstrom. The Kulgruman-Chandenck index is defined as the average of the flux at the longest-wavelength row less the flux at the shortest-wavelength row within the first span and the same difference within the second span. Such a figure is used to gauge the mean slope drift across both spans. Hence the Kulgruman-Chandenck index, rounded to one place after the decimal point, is 1.4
